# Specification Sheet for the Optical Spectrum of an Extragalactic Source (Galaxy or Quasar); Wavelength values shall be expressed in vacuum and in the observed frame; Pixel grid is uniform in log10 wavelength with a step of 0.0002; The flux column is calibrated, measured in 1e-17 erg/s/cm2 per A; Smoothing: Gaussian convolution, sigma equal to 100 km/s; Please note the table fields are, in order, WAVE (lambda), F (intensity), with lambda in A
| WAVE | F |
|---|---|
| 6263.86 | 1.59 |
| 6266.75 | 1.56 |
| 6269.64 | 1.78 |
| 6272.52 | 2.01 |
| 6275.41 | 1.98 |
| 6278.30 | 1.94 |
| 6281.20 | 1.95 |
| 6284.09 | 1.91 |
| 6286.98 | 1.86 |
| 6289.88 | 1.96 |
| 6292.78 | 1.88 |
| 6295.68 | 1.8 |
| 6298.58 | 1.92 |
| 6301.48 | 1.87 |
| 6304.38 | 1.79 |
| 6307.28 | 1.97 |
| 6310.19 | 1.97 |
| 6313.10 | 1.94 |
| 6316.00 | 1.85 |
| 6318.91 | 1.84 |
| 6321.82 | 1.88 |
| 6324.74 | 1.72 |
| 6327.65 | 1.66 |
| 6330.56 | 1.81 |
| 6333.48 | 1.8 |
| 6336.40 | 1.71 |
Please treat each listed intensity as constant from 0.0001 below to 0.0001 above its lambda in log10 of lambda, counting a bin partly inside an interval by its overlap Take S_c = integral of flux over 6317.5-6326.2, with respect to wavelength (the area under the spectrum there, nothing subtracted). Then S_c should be 15.8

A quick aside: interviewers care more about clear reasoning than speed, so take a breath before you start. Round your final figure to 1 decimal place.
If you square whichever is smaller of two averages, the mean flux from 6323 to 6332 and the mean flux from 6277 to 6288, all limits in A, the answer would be 3.0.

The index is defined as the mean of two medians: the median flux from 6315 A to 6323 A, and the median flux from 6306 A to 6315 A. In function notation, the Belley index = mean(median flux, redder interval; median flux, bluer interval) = 1.91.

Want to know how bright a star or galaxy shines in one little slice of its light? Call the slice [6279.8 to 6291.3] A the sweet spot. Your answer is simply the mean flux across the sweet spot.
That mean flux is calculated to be 1.92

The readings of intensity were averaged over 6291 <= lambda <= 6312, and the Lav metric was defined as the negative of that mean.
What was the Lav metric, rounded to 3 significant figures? -1.89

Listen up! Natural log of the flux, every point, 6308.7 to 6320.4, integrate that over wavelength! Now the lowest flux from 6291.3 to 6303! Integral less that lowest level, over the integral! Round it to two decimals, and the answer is 0.76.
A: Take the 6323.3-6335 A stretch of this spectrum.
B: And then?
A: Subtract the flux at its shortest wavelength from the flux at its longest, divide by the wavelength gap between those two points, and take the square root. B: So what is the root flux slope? 0.096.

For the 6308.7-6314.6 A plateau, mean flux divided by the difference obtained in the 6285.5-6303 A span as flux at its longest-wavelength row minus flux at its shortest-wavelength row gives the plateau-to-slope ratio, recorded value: 195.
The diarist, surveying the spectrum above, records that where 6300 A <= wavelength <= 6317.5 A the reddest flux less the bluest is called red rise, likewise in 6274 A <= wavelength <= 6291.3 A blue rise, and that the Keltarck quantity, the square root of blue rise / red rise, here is 1.0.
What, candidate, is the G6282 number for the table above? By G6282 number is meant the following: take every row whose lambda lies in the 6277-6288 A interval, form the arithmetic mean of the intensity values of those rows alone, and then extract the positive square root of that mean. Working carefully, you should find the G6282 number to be 1.38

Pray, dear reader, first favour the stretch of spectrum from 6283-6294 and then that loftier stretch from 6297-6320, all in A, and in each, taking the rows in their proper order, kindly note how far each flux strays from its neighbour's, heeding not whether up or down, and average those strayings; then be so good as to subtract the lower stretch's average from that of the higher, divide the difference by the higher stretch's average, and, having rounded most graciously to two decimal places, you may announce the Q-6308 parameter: -0.22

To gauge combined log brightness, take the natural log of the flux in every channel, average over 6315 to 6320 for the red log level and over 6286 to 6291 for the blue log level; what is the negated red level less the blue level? -1.259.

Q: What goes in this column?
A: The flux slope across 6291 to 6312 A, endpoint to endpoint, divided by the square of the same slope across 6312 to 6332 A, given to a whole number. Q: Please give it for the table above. 93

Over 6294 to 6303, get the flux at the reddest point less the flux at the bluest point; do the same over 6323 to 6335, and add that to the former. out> 0.15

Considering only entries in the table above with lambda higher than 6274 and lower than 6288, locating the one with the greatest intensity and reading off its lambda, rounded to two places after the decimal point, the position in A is 6275.41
